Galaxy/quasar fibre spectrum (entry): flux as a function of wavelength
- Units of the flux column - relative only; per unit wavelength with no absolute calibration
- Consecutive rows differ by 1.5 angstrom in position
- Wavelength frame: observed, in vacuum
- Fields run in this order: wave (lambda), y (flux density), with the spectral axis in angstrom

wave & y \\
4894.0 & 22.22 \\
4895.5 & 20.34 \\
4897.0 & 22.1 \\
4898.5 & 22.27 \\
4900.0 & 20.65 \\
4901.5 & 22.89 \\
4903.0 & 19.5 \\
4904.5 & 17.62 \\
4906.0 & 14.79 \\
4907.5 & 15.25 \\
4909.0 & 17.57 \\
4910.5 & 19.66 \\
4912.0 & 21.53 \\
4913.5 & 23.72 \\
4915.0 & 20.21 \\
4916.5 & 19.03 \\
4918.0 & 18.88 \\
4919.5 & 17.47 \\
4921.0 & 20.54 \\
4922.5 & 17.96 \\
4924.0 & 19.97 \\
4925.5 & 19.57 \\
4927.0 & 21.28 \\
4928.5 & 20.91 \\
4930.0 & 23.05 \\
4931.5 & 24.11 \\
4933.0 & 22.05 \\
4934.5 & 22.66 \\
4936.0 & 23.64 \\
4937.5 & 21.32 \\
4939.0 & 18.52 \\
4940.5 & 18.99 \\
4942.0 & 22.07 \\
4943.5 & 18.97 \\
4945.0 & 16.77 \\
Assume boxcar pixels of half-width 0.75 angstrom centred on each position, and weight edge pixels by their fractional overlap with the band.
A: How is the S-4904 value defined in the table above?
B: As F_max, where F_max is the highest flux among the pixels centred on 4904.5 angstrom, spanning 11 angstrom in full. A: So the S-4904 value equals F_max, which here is 22.89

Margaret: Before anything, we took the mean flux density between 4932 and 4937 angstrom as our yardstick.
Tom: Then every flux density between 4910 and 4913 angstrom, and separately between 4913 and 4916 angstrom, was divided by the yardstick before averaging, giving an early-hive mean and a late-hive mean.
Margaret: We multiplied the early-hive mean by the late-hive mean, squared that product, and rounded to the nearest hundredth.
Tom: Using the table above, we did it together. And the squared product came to 0.76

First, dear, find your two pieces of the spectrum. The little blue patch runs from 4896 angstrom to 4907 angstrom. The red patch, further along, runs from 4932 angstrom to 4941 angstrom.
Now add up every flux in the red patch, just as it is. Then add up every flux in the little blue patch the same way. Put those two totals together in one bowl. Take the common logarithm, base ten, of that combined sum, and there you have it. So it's 2.43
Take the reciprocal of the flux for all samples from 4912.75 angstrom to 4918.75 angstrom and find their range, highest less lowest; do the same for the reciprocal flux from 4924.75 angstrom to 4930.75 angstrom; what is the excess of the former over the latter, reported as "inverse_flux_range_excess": 0.0031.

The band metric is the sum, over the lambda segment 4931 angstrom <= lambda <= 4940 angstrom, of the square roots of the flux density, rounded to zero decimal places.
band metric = 28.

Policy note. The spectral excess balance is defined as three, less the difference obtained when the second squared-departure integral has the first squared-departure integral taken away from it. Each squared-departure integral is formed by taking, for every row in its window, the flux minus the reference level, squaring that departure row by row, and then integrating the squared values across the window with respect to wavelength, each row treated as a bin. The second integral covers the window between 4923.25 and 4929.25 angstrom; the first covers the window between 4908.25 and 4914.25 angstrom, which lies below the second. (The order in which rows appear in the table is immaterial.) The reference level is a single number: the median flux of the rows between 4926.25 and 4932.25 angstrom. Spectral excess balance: 27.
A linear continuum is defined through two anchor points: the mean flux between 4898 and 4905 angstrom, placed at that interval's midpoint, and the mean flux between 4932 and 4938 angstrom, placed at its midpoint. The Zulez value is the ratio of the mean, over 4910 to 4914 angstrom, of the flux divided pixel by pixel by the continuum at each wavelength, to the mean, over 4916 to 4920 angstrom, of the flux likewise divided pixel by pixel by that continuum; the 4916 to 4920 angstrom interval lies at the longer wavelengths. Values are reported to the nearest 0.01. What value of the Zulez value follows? 1.19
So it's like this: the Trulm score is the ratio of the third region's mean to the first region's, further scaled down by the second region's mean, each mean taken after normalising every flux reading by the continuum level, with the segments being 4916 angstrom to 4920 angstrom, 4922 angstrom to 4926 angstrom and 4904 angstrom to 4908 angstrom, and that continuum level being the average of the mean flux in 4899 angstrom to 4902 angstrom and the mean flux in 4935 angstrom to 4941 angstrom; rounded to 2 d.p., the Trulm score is 0.95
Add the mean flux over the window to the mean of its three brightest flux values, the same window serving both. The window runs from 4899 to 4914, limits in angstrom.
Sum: 42.0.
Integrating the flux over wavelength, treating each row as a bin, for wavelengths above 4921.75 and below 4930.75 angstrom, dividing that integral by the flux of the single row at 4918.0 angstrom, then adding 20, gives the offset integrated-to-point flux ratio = 30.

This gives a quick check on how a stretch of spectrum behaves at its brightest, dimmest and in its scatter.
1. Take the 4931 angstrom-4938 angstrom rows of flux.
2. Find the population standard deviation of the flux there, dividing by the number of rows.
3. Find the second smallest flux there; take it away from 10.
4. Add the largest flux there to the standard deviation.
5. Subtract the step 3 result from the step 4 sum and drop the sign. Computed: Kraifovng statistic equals 37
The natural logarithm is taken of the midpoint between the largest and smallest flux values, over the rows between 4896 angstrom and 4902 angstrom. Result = 3.08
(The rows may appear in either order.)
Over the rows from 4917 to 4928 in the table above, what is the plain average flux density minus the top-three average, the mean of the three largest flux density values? -1.2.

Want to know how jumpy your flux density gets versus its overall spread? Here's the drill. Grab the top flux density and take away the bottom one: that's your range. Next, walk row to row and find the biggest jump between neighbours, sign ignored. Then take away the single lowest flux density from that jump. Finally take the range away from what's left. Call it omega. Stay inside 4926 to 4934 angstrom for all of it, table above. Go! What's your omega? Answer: -22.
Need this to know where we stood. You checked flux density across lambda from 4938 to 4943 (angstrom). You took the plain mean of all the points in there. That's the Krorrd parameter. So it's 19.9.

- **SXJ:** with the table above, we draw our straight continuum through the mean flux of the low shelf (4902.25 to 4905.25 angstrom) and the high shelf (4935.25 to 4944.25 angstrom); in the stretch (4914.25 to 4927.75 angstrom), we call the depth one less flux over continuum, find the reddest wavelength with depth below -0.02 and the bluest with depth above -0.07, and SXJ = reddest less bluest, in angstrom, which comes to 12.0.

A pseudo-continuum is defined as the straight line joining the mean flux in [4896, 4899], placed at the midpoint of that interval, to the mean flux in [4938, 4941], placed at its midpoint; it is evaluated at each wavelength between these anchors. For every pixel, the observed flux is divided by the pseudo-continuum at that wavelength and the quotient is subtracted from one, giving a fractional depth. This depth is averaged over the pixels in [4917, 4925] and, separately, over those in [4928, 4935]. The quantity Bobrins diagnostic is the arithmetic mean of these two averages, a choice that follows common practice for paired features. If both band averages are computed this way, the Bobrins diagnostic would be -0.05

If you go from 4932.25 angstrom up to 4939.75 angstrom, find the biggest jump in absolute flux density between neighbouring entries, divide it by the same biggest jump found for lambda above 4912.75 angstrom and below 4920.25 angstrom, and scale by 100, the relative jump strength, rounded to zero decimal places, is 80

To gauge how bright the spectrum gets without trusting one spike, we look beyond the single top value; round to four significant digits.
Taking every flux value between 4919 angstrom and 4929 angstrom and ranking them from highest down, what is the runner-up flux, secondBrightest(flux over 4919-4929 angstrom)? 20.91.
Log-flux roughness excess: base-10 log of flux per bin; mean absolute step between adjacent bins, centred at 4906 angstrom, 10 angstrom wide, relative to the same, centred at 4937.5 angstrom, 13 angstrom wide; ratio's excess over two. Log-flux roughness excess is -0.68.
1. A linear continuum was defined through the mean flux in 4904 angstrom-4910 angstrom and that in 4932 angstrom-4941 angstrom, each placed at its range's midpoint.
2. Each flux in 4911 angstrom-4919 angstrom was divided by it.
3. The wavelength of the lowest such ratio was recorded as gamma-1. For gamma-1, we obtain 4918.0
